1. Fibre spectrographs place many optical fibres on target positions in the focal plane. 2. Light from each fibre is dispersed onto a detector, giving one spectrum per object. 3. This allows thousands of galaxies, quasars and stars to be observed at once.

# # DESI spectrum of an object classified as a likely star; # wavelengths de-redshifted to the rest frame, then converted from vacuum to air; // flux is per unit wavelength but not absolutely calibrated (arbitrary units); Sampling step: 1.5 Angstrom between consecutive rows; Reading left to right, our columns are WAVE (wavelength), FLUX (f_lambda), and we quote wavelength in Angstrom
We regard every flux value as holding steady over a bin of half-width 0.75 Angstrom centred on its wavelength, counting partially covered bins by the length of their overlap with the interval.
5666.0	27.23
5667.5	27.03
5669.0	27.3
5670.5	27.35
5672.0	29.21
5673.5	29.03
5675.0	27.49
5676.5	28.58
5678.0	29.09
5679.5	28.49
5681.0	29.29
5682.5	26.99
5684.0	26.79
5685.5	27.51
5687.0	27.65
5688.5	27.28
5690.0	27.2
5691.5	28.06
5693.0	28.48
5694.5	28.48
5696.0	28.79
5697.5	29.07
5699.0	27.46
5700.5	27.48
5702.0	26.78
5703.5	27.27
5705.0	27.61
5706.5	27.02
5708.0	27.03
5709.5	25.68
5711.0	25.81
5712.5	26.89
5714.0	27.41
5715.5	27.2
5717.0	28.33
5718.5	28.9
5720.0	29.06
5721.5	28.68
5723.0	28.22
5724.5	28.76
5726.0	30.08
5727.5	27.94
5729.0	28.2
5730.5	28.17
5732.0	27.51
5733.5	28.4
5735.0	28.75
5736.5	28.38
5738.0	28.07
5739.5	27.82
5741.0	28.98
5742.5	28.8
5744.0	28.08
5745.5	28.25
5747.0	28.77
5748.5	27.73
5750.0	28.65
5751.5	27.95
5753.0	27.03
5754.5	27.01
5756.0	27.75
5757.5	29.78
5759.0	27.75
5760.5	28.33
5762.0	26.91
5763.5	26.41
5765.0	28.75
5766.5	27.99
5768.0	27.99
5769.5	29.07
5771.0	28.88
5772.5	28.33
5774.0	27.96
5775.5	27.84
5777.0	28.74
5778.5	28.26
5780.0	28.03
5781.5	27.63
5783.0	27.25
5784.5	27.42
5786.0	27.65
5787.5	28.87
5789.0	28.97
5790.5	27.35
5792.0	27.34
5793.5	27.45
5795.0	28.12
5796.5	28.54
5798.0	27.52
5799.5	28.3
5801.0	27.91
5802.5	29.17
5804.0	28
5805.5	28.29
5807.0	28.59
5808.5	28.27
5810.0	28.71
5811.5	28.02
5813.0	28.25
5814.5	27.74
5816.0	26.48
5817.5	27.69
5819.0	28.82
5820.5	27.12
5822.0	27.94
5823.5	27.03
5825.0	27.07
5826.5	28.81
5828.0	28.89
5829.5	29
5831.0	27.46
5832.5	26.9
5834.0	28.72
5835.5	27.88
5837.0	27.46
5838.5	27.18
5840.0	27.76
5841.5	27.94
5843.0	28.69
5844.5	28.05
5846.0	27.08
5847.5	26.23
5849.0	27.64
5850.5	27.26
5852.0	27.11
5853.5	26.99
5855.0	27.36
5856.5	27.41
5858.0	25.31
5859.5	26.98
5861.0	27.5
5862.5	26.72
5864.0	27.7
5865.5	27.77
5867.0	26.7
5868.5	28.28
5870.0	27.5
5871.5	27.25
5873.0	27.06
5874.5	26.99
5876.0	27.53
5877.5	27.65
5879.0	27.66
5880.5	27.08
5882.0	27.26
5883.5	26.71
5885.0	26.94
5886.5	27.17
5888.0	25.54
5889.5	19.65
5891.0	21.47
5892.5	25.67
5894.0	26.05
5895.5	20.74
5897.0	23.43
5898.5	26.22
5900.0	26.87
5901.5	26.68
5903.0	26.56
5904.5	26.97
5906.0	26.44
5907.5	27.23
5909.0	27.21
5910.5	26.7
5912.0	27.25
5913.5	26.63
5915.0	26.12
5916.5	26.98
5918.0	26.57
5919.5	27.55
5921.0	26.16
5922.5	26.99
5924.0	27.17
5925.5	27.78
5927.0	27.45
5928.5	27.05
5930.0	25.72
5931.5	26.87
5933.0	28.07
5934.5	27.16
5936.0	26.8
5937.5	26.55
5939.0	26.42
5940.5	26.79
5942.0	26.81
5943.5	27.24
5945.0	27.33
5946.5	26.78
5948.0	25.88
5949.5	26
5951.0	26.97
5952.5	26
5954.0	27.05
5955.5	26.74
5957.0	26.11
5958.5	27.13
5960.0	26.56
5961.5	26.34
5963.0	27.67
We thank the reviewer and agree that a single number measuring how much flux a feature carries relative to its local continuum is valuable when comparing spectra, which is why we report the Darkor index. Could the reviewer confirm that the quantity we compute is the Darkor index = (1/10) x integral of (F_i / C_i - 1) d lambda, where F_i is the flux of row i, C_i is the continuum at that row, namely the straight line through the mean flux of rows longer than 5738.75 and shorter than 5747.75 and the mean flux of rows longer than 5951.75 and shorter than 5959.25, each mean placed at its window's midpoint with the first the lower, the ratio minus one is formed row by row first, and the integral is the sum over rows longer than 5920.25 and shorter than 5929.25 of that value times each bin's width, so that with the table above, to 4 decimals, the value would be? 0.0076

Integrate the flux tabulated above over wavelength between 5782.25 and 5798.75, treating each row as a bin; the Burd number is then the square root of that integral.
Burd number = 21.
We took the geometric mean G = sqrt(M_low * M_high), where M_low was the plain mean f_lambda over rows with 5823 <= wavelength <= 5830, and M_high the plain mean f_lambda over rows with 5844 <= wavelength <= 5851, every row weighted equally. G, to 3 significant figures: 27.7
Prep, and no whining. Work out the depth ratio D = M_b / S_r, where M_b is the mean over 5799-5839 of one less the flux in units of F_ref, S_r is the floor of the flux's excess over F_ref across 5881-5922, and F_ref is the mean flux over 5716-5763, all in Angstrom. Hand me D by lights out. -0.0012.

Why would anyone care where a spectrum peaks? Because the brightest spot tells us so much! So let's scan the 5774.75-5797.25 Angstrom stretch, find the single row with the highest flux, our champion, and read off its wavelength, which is 5789.0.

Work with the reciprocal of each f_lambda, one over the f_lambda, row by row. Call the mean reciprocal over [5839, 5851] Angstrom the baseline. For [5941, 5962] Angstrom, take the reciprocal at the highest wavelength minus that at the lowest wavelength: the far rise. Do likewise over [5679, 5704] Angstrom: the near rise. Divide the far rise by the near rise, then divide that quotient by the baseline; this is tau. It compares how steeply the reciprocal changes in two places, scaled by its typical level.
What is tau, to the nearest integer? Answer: 12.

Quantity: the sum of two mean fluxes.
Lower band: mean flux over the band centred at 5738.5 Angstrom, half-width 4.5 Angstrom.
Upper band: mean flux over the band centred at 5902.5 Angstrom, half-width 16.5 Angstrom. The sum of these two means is 54.1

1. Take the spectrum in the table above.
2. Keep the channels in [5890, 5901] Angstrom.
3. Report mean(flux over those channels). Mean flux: 24.3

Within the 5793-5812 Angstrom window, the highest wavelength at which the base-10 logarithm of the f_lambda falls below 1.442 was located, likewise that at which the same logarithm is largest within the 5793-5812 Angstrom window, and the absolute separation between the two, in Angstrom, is 4.5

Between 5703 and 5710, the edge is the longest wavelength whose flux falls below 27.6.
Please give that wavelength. 5709.5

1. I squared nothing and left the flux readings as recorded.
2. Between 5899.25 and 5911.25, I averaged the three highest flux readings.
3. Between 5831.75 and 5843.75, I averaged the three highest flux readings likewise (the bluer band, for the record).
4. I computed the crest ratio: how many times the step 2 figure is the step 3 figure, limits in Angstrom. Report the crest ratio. 0.954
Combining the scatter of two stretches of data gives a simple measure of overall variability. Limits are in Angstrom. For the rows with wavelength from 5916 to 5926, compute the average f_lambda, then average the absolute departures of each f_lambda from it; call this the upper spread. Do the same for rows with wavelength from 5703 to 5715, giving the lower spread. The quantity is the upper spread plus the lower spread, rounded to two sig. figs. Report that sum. 0.95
